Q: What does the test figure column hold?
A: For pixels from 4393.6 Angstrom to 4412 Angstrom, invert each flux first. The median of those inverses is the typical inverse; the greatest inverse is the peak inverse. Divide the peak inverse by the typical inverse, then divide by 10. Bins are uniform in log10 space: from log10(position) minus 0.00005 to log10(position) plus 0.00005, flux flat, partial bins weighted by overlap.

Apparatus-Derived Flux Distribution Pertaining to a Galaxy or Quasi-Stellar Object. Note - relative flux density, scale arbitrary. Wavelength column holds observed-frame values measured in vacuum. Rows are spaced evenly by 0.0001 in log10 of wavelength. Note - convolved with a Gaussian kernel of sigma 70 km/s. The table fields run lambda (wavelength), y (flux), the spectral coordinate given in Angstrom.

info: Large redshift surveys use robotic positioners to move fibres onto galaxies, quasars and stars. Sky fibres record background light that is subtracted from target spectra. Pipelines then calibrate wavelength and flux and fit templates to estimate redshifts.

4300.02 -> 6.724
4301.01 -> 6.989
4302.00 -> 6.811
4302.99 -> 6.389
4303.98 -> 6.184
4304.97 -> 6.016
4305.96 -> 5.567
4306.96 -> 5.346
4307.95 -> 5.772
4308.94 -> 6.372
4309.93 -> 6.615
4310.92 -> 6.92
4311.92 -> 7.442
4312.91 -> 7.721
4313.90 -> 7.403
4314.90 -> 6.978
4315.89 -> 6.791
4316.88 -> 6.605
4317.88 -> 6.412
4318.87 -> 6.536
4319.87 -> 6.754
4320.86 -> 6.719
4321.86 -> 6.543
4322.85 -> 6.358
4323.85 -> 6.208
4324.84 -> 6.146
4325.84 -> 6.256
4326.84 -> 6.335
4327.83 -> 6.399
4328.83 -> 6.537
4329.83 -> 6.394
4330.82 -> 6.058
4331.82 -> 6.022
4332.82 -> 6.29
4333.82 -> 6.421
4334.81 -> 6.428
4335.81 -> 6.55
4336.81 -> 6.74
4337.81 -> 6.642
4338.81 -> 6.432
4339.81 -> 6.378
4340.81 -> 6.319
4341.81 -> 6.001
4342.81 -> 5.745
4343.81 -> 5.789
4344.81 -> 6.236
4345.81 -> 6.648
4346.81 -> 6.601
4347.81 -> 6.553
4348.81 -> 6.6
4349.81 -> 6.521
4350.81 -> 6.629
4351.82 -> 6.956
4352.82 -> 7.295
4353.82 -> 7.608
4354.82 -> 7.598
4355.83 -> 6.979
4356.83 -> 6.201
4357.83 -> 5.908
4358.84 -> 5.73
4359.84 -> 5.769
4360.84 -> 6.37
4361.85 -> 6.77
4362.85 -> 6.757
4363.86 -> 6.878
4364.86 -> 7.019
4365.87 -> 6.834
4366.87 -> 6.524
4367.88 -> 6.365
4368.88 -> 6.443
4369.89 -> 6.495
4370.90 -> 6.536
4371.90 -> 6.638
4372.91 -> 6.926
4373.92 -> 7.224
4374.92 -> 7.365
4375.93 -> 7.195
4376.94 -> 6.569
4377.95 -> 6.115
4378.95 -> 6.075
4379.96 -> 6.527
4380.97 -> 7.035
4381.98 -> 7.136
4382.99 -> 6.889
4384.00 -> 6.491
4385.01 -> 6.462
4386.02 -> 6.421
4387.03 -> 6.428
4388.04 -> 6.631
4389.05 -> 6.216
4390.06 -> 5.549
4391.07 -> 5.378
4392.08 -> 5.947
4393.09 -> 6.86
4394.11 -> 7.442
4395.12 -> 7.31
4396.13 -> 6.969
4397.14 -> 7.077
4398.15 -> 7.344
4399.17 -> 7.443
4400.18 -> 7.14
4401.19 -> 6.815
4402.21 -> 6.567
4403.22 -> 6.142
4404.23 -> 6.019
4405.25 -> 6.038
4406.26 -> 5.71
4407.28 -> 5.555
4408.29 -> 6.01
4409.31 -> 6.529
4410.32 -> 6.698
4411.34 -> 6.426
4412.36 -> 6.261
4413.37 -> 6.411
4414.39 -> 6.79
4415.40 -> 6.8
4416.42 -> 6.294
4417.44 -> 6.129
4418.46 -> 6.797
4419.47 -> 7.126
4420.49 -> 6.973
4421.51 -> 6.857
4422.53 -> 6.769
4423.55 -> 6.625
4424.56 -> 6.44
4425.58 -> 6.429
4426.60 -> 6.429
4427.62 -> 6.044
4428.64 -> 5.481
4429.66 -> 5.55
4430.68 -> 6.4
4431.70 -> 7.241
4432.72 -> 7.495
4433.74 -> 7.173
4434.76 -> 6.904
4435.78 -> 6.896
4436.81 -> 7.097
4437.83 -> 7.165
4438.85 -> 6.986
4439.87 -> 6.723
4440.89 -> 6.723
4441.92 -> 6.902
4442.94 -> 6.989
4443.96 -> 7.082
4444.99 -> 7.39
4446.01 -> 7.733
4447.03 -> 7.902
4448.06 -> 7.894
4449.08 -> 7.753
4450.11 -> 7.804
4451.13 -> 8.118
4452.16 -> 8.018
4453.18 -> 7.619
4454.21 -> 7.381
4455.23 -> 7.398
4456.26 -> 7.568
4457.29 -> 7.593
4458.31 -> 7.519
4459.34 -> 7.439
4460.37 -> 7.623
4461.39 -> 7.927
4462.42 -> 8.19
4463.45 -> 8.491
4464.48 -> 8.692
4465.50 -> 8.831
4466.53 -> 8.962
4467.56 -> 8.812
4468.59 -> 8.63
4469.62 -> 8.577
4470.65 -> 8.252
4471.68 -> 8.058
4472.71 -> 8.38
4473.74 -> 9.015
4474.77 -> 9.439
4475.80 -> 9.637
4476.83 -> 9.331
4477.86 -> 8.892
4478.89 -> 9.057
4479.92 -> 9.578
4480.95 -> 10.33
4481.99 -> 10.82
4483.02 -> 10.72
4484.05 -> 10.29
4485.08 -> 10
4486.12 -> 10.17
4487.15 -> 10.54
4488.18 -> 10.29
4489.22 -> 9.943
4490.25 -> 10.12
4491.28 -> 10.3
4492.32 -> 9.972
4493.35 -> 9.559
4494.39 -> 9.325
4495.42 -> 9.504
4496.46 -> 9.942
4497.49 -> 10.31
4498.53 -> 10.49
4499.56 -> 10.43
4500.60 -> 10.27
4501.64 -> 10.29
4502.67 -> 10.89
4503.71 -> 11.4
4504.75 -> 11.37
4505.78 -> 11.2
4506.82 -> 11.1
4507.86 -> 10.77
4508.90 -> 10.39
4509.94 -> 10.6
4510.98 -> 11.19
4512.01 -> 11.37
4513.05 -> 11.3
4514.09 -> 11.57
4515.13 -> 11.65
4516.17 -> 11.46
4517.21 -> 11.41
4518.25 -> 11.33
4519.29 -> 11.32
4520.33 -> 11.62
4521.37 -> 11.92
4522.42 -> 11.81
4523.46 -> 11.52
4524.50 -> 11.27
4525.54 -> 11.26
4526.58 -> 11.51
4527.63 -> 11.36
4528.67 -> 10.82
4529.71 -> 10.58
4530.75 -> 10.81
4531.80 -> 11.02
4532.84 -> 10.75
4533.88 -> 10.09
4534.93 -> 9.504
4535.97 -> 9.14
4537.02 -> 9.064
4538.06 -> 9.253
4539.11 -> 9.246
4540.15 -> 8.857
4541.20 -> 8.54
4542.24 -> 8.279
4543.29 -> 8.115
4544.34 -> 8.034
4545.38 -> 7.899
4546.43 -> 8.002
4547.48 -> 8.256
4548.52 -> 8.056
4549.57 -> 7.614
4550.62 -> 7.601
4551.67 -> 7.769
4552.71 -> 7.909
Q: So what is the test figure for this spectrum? 0.119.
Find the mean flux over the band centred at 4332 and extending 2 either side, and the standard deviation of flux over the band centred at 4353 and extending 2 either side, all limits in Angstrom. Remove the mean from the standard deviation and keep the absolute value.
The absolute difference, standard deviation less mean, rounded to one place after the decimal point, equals 5.9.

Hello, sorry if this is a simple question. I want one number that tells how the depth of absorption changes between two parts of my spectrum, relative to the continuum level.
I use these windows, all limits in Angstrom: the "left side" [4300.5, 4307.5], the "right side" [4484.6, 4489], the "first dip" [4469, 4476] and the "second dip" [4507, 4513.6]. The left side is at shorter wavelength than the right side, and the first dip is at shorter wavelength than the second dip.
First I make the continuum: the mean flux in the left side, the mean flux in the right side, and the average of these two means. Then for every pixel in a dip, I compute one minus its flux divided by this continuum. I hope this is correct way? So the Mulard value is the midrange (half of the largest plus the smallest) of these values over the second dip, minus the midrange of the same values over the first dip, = -0.25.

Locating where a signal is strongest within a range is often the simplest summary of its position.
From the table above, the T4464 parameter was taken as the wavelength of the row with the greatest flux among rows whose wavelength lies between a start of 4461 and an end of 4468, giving 4466.53 Angstrom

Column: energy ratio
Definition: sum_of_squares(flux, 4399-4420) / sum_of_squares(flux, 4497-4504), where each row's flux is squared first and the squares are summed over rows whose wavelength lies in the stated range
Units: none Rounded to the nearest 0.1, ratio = 1.1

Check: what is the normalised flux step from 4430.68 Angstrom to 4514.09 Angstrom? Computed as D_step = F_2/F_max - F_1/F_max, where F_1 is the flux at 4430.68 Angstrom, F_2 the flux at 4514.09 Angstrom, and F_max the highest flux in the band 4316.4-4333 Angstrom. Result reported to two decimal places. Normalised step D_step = 0.77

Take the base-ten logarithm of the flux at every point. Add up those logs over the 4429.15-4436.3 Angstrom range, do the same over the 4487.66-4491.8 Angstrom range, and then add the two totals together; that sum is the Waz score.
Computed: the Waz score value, 9.8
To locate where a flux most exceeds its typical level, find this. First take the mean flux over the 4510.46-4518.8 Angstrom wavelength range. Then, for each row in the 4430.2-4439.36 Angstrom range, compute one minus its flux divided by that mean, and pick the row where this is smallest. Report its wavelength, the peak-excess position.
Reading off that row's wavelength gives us 4432.72 Angstrom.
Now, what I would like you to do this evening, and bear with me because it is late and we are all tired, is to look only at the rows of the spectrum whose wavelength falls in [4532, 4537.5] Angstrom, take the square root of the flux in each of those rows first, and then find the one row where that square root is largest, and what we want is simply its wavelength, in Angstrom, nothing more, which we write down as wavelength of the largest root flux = 4532.84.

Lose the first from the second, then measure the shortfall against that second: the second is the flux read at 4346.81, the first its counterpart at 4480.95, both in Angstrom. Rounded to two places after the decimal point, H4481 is -0.56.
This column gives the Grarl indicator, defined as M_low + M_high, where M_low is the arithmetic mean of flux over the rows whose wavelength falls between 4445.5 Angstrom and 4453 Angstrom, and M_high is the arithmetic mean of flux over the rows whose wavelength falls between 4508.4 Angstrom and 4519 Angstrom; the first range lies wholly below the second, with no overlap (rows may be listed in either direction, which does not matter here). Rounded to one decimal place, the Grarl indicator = 19.1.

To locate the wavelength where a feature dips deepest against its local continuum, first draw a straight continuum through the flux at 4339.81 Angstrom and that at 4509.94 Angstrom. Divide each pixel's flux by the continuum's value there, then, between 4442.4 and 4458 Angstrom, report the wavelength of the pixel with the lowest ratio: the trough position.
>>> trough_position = 4442.94 Angstrom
